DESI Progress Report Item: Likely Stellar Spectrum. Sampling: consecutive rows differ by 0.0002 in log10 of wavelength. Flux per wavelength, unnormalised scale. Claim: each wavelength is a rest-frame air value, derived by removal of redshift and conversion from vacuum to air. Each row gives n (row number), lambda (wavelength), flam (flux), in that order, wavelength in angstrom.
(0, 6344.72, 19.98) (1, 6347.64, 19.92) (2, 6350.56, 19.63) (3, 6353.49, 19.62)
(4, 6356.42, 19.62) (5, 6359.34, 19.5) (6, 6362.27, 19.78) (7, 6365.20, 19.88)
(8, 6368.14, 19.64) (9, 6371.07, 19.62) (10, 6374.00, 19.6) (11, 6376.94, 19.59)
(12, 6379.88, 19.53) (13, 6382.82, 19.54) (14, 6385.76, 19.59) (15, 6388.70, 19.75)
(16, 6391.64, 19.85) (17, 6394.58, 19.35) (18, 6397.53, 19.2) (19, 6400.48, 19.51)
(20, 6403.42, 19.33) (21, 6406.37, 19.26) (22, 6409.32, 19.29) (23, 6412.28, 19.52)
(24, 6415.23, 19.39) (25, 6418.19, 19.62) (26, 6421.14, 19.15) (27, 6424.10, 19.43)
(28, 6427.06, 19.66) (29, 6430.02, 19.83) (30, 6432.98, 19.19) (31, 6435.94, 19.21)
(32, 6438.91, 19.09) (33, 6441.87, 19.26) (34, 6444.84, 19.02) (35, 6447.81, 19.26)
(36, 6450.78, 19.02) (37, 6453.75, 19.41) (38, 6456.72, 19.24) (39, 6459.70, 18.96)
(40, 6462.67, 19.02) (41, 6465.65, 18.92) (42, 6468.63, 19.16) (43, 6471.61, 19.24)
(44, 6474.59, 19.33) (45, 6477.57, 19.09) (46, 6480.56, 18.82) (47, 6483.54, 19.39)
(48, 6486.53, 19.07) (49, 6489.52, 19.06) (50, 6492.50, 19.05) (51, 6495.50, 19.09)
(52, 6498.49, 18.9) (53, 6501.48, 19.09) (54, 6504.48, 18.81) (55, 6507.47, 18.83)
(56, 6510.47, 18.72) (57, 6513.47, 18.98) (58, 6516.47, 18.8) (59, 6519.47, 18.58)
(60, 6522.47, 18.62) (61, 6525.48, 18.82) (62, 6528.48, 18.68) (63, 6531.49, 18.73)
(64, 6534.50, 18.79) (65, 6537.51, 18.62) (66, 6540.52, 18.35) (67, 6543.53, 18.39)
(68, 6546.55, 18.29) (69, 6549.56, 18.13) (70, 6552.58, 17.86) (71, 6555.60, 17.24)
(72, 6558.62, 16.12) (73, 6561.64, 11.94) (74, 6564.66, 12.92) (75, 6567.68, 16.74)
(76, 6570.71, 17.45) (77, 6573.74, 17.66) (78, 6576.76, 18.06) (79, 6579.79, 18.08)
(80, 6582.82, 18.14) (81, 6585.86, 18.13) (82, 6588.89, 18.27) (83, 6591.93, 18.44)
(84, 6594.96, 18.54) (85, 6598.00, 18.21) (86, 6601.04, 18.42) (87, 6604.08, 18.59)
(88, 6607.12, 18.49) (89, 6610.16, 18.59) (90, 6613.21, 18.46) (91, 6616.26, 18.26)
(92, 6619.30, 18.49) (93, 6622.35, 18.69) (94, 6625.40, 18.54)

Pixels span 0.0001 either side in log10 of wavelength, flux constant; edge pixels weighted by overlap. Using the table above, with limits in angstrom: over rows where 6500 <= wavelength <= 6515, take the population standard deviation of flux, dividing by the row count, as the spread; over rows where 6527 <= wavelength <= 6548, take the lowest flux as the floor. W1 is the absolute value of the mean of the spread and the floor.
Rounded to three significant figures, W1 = 9.21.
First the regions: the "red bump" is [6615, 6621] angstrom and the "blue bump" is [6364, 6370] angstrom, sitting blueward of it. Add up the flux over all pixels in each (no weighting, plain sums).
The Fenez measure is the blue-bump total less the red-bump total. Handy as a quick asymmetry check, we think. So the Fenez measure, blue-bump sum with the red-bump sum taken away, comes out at 2.8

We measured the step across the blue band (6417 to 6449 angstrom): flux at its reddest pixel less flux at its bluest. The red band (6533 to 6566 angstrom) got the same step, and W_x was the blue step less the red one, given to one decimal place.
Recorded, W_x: 5.5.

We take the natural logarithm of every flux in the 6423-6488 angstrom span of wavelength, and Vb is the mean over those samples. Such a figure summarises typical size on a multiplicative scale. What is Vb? 2.96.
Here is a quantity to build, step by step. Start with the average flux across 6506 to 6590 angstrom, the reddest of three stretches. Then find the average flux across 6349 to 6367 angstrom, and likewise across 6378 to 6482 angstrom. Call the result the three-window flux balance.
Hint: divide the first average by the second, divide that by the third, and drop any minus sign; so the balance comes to 0.0468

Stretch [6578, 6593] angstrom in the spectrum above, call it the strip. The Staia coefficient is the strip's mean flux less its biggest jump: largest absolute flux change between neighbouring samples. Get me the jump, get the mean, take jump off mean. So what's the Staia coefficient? 18.0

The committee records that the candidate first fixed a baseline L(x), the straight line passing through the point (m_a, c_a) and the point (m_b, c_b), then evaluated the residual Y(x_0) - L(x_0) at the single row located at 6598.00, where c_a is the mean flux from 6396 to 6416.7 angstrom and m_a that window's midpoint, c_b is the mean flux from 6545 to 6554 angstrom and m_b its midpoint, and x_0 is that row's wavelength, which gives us 0.5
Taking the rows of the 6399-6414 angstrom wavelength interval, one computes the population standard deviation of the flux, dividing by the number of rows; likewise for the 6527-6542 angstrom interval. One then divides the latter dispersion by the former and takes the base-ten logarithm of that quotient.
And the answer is 0.14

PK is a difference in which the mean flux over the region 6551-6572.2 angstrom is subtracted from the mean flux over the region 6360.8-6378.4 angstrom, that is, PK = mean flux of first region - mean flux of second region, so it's 3.9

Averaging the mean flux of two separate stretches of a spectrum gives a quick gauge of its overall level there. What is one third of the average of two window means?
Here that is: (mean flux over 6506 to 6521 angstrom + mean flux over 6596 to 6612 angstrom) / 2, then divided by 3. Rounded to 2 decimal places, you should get 6.21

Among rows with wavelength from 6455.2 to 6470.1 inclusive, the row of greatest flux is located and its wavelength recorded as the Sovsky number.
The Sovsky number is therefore 6456.72 angstrom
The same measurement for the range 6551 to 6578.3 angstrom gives 6576.76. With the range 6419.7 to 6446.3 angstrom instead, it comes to 6430.02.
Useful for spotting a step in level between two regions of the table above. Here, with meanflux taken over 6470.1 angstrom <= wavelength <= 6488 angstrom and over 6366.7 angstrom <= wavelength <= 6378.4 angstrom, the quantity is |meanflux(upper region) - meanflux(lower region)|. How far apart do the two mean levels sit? 0.46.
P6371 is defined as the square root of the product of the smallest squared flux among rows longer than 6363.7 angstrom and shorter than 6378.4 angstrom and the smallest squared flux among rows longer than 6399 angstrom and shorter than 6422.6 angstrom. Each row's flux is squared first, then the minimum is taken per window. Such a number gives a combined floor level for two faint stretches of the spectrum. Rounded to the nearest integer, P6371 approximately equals 375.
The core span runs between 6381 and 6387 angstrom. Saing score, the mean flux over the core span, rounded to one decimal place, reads 19.6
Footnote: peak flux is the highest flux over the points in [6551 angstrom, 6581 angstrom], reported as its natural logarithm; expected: 2.89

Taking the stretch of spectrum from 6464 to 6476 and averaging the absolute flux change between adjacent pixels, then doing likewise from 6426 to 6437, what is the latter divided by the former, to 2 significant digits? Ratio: 2.0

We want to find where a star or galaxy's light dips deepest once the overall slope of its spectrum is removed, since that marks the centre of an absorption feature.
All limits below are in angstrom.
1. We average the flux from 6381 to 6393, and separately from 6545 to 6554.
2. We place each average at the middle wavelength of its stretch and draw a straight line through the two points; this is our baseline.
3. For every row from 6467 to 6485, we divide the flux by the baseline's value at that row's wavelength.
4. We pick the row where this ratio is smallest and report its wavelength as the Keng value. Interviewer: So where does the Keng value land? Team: 6480.56 angstrom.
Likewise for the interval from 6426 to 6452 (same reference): 6444.84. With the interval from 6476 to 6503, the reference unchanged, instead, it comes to 6480.56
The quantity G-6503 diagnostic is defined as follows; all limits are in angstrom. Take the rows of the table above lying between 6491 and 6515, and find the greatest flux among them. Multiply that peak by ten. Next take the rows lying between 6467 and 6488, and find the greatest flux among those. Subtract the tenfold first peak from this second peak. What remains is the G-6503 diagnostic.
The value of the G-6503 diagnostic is -172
